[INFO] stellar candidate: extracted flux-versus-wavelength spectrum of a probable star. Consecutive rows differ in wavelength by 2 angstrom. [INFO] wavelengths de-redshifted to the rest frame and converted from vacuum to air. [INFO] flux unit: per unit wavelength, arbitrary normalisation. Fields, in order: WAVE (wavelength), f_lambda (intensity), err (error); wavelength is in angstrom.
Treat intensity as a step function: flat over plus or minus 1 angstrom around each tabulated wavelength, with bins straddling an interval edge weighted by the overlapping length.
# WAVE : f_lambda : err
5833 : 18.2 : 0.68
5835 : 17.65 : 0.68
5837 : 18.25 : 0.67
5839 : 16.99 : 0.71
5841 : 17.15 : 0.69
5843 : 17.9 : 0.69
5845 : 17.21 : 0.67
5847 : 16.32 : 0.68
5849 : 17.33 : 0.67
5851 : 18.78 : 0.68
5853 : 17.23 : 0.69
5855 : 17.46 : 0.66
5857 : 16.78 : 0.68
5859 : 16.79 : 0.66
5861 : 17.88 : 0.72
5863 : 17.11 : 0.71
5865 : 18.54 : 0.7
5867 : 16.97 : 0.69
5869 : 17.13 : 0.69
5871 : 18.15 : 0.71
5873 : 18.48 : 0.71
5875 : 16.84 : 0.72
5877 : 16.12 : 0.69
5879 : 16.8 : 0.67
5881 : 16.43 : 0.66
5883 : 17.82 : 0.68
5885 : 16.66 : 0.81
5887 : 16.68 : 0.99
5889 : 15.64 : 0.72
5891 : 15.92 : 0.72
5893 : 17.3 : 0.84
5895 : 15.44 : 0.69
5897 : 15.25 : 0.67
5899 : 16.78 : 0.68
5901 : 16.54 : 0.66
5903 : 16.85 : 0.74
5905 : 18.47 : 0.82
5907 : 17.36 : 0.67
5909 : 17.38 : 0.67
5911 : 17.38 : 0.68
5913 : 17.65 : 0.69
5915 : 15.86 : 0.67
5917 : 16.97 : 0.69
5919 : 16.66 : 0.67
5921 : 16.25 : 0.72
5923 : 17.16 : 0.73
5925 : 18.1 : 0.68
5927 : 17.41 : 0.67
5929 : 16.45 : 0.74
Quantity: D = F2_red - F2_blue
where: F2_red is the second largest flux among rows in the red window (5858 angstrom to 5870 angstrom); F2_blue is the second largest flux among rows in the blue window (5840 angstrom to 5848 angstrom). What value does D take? 0.7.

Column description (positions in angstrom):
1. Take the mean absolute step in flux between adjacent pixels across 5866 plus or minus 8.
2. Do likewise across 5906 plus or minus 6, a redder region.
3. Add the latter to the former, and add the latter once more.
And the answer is 2.1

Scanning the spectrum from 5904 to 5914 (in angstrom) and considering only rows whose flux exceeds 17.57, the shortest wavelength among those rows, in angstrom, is 5905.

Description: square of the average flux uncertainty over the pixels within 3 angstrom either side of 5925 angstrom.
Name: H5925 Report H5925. 0.481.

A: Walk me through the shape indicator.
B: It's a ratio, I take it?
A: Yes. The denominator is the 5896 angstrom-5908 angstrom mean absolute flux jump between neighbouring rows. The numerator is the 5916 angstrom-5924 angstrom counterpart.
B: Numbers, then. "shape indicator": 0.6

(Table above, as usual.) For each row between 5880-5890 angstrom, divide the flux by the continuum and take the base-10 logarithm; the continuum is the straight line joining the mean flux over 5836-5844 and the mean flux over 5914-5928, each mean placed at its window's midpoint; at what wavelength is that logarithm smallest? 5889 angstrom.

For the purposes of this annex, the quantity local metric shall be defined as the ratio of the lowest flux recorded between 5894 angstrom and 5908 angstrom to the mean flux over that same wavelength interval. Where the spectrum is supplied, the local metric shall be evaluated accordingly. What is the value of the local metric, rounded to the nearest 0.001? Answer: 0.915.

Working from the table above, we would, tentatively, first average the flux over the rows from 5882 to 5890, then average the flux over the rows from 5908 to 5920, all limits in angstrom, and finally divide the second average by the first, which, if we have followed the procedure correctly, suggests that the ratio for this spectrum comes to 1.02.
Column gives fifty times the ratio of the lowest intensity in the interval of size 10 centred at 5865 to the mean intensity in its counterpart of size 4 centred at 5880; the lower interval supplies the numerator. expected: 51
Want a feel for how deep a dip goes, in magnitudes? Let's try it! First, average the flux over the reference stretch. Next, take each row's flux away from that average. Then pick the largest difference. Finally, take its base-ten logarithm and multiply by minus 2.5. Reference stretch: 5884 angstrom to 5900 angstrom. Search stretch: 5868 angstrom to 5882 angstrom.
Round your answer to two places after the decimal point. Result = 2.63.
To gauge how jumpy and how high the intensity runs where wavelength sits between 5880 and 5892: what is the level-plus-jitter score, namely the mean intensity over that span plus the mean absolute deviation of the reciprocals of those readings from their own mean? 16.5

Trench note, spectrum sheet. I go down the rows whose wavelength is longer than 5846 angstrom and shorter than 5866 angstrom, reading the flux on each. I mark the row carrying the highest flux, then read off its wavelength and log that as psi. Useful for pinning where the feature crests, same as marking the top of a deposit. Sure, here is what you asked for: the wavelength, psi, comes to 5851 angstrom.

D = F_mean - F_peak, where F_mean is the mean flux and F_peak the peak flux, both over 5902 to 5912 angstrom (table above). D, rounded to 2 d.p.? -0.98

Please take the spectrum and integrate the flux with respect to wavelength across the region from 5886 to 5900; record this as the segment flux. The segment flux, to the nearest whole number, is 226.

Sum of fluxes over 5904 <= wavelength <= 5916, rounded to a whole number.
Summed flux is 104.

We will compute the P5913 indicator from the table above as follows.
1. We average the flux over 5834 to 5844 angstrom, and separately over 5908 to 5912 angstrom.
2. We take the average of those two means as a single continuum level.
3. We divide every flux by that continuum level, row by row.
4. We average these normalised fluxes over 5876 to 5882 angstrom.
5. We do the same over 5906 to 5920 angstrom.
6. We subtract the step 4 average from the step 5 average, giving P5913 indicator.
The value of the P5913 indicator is 0.034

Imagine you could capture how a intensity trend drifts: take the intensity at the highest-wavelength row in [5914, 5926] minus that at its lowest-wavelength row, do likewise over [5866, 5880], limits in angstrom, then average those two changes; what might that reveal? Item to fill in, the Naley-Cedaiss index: 1.0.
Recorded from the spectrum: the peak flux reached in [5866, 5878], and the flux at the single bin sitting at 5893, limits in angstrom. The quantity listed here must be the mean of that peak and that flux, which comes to 17.9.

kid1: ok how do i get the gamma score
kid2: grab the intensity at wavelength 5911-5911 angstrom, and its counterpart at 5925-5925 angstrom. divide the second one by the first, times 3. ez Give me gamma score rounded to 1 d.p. 3.1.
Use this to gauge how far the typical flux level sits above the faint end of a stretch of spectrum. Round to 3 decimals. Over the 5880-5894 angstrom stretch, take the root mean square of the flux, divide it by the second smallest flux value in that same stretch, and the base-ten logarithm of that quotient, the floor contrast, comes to 0.019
